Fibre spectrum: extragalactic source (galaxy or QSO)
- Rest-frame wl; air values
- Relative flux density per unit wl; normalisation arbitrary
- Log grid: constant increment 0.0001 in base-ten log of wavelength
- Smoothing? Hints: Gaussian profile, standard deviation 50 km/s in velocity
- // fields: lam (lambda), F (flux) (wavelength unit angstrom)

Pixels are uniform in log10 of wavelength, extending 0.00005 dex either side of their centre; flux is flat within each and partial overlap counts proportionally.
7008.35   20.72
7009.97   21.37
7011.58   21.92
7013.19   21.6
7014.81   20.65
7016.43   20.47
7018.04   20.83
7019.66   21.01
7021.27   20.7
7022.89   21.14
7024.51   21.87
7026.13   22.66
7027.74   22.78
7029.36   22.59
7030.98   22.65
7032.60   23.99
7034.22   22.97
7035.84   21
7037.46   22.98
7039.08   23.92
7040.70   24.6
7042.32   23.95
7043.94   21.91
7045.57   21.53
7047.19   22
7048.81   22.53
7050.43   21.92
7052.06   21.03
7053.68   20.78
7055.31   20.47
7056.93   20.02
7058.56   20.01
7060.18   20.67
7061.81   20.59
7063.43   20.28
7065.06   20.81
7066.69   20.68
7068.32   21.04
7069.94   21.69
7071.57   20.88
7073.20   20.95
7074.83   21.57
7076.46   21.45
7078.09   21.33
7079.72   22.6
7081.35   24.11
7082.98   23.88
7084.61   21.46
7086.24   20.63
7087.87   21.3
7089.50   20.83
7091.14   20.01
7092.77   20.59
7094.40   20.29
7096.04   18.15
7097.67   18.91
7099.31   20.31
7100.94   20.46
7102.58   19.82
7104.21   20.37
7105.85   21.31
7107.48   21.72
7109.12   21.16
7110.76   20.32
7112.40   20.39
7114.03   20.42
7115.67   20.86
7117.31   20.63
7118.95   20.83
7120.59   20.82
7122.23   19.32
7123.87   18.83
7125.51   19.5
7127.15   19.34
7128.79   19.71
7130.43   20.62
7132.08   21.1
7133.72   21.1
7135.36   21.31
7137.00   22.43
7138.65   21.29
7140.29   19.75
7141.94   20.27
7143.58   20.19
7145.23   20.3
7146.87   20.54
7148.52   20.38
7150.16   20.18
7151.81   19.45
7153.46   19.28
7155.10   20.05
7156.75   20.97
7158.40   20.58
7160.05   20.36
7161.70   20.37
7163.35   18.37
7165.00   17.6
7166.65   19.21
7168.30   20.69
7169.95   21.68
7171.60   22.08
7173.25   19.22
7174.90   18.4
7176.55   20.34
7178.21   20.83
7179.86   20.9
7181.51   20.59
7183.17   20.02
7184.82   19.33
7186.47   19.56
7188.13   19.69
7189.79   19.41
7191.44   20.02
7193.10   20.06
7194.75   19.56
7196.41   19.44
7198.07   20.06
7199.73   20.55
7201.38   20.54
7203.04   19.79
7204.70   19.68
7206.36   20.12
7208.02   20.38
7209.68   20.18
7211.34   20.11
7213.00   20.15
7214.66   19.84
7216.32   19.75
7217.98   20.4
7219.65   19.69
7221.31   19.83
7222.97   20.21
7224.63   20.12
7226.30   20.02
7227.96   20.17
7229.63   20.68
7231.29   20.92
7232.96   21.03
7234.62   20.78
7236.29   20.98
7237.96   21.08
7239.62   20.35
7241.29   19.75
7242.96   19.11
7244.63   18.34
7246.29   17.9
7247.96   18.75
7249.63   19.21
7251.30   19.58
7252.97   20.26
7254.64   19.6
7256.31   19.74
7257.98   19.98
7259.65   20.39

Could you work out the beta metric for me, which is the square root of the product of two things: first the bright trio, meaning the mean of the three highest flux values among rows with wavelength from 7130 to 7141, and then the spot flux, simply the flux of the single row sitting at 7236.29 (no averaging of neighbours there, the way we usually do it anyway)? 21.3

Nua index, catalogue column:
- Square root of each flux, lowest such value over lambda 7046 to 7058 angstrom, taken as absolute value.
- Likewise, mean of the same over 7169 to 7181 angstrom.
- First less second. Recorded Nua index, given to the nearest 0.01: -0.05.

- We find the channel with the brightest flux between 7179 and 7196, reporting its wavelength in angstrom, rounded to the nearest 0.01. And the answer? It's 7179.86 angstrom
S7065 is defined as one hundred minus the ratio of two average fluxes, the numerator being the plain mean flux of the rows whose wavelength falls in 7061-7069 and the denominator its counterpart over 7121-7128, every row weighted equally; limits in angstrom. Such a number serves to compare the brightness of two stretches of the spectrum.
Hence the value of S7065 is 98.9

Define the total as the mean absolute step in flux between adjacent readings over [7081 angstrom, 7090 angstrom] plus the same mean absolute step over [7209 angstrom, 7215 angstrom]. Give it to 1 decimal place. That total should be 1.1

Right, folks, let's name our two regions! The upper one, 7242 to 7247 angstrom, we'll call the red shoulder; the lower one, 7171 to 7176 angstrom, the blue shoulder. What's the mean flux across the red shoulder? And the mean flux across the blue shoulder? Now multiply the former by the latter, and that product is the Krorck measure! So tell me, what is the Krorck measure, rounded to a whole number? 367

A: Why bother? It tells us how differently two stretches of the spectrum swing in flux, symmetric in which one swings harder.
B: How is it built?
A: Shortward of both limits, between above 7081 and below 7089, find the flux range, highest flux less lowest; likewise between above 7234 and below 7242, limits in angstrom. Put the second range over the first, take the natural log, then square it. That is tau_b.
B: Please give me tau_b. 0.93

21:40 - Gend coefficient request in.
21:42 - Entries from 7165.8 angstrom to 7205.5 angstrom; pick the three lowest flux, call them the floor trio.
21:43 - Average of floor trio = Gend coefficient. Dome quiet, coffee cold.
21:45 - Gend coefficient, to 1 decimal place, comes 18.9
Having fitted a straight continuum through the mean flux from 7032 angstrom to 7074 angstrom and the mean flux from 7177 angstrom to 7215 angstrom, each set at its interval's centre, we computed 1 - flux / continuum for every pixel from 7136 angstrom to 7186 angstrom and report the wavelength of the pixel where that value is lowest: 7171.60 angstrom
